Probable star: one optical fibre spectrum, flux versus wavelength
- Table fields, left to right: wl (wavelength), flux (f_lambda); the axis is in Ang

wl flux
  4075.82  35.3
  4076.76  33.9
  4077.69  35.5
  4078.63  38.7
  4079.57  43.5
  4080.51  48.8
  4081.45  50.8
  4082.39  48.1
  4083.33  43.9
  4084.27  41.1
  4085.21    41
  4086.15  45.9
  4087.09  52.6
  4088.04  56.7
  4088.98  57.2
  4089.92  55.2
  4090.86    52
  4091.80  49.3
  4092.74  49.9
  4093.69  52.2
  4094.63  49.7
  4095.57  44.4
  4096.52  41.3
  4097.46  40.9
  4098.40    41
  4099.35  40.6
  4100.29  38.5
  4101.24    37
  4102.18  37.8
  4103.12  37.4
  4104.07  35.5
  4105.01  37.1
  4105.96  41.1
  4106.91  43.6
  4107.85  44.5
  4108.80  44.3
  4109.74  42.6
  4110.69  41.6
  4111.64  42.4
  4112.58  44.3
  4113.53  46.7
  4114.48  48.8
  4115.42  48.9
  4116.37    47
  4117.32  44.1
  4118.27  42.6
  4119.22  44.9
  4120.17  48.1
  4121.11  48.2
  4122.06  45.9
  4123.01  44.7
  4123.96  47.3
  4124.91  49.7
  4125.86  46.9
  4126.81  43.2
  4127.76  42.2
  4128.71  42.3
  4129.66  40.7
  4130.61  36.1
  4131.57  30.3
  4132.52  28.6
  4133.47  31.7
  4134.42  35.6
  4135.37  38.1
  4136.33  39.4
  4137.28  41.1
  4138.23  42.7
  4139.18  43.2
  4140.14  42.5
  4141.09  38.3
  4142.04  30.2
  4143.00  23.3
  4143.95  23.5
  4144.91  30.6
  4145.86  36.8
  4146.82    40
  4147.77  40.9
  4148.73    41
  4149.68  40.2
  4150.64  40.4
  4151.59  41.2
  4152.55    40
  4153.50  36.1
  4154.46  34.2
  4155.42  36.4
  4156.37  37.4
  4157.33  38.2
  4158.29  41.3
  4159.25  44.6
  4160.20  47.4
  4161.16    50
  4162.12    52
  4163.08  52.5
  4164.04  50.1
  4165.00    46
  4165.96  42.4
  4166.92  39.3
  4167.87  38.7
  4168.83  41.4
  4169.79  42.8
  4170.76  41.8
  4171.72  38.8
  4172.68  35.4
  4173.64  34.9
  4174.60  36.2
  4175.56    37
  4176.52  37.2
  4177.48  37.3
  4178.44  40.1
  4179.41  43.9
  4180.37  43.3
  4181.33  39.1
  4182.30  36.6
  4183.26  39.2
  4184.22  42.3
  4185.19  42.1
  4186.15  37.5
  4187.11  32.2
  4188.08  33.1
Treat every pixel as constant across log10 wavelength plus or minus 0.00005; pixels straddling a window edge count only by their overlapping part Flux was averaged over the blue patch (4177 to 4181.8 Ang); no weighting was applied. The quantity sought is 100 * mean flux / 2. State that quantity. 2037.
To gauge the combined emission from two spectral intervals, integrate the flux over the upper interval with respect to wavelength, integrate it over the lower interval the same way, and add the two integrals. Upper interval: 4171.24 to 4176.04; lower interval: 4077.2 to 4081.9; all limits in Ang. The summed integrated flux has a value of 379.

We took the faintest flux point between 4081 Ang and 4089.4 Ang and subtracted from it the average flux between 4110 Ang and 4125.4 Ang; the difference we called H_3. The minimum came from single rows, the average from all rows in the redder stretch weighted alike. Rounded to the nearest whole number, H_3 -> -5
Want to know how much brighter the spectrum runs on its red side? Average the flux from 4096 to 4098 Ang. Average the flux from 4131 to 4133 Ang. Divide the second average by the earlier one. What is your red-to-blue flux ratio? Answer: 0.72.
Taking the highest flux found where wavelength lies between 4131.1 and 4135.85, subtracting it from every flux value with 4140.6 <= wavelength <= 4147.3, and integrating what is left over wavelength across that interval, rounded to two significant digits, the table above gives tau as -42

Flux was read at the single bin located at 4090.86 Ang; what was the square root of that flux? 7.2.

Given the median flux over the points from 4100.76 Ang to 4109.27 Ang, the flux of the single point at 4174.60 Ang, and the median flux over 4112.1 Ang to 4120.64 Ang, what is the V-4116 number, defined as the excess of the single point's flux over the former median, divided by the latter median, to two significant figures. -0.034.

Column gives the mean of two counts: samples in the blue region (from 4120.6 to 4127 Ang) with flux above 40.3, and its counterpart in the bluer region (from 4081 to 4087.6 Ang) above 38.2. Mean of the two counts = 7.0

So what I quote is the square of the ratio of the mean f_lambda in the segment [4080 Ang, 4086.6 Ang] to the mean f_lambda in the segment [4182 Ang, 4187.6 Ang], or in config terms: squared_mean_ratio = 1.4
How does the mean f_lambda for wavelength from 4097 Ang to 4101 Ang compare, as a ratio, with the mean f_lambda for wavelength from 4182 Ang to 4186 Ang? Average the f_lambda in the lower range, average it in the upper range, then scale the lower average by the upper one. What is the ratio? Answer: 1.00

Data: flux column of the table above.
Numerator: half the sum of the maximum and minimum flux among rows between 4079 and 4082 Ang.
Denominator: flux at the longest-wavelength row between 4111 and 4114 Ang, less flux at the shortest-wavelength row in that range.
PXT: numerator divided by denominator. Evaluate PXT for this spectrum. 11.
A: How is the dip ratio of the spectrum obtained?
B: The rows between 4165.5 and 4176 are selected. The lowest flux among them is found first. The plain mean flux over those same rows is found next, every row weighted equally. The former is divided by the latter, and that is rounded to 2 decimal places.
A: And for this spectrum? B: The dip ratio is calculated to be 0.90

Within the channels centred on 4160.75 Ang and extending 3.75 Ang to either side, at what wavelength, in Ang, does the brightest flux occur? 4163.08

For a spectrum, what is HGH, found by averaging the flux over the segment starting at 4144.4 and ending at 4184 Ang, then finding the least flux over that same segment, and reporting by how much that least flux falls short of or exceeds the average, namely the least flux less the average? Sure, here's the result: -10.0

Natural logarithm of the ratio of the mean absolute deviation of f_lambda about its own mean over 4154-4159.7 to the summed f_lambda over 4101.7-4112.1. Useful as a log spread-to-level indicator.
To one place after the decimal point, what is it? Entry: -5.1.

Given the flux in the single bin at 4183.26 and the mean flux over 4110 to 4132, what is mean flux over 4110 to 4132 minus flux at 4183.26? 5.0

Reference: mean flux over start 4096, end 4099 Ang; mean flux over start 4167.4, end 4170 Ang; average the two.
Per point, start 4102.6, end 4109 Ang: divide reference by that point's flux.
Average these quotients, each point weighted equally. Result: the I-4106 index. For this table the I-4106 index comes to 1.02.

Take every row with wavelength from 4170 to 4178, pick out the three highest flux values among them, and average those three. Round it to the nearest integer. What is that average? 39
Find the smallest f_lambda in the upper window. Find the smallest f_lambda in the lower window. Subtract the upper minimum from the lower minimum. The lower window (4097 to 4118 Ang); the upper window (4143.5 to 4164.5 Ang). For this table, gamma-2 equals 12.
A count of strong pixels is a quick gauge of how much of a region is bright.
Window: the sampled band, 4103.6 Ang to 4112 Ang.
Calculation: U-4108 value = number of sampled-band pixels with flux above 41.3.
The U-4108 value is 6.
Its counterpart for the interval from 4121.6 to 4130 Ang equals 8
